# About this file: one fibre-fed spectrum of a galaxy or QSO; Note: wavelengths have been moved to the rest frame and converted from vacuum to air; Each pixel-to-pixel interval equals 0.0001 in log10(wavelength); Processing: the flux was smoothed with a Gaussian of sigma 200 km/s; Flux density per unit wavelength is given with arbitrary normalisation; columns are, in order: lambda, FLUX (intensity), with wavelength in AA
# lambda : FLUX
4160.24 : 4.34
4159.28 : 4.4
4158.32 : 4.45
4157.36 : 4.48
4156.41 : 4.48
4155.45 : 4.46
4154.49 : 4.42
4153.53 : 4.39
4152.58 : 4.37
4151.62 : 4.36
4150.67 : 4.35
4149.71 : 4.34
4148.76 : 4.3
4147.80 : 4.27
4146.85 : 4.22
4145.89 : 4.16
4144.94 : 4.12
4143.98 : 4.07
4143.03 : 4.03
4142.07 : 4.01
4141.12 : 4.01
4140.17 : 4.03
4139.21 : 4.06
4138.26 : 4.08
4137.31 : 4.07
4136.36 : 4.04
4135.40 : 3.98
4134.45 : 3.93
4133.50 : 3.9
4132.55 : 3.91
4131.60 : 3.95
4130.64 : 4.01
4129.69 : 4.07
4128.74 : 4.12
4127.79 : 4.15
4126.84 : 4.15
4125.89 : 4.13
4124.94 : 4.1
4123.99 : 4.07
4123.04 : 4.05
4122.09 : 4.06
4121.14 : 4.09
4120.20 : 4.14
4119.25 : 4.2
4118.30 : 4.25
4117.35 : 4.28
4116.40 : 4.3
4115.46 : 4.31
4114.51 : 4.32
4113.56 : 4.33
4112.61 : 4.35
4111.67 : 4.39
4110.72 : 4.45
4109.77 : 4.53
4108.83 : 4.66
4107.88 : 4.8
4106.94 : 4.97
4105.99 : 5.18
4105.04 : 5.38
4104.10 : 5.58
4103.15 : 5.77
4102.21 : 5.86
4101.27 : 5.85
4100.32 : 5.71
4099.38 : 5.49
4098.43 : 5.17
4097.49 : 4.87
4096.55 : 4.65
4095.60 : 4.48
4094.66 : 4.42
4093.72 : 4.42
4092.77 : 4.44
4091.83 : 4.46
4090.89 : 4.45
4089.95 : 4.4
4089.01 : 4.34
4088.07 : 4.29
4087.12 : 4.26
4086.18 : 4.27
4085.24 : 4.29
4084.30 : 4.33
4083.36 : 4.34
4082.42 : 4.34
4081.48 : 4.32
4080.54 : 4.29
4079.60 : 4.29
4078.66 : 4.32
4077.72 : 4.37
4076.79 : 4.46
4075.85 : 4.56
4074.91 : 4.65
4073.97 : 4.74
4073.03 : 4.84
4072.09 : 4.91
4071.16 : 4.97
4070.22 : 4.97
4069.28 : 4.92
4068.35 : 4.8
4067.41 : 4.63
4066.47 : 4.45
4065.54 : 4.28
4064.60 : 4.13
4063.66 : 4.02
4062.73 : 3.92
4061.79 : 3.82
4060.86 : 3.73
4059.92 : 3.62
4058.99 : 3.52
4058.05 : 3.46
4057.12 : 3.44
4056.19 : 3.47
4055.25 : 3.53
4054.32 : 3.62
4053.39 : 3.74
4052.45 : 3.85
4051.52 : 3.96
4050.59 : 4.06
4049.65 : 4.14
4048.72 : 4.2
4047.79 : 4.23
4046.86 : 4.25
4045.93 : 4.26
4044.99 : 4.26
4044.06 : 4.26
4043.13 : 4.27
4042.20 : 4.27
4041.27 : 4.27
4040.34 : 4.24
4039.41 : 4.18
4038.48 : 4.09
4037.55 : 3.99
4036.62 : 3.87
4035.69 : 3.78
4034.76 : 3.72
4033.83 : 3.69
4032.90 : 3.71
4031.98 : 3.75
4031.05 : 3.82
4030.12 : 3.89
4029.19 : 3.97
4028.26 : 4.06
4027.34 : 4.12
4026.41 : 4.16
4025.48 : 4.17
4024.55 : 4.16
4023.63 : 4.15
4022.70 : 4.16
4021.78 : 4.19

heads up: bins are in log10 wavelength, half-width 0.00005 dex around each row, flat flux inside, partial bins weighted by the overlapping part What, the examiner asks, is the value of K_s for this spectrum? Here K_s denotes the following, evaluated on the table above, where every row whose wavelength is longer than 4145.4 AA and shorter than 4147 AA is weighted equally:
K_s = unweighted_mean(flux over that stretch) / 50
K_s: 0.084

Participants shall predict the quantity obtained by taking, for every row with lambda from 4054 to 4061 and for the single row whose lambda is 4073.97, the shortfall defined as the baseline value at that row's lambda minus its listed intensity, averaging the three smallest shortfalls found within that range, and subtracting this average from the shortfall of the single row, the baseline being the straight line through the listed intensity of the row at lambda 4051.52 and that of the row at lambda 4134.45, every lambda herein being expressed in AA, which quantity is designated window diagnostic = -1.1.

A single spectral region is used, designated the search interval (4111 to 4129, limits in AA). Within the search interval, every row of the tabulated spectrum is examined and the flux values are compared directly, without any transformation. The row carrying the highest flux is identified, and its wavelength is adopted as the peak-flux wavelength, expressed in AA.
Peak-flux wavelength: 4111.67 AA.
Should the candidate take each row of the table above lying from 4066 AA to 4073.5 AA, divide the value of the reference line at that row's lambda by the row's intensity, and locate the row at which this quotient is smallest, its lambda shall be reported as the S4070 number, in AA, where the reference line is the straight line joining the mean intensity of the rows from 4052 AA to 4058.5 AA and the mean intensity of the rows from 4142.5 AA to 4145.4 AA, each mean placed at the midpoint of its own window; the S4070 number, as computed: 4070.22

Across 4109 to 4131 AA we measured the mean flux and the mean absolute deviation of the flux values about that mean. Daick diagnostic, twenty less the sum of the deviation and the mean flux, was 15.7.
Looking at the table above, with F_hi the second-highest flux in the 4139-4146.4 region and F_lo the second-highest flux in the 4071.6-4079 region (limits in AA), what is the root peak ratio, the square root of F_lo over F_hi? 1.08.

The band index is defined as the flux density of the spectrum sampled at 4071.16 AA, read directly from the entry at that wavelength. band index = 4.97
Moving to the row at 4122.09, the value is 4.06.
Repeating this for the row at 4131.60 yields 3.95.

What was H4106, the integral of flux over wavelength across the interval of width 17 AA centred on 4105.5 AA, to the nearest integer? 86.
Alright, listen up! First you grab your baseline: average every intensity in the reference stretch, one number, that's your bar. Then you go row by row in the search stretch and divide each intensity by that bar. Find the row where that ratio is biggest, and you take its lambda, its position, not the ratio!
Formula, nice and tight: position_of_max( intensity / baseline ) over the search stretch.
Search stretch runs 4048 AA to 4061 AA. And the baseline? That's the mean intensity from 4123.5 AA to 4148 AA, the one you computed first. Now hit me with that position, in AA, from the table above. 4048.72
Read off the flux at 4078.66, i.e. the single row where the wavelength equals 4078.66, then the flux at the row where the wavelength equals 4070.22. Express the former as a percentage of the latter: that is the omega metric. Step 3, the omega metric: 87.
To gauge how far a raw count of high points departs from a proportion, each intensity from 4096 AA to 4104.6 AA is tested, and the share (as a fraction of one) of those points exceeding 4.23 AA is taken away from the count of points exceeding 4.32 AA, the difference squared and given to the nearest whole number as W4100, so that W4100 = 64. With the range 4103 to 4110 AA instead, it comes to 49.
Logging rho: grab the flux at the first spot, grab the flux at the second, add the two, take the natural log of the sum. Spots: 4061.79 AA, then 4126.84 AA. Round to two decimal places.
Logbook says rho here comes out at 2.08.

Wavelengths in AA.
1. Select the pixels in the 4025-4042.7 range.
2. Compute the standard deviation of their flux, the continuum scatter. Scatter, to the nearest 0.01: 0.20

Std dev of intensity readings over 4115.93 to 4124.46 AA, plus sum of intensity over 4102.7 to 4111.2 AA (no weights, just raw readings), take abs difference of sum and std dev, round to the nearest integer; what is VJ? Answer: 45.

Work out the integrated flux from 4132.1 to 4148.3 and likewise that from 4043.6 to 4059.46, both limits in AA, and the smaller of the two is 62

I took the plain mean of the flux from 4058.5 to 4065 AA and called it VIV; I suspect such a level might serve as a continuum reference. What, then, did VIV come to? 3.82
